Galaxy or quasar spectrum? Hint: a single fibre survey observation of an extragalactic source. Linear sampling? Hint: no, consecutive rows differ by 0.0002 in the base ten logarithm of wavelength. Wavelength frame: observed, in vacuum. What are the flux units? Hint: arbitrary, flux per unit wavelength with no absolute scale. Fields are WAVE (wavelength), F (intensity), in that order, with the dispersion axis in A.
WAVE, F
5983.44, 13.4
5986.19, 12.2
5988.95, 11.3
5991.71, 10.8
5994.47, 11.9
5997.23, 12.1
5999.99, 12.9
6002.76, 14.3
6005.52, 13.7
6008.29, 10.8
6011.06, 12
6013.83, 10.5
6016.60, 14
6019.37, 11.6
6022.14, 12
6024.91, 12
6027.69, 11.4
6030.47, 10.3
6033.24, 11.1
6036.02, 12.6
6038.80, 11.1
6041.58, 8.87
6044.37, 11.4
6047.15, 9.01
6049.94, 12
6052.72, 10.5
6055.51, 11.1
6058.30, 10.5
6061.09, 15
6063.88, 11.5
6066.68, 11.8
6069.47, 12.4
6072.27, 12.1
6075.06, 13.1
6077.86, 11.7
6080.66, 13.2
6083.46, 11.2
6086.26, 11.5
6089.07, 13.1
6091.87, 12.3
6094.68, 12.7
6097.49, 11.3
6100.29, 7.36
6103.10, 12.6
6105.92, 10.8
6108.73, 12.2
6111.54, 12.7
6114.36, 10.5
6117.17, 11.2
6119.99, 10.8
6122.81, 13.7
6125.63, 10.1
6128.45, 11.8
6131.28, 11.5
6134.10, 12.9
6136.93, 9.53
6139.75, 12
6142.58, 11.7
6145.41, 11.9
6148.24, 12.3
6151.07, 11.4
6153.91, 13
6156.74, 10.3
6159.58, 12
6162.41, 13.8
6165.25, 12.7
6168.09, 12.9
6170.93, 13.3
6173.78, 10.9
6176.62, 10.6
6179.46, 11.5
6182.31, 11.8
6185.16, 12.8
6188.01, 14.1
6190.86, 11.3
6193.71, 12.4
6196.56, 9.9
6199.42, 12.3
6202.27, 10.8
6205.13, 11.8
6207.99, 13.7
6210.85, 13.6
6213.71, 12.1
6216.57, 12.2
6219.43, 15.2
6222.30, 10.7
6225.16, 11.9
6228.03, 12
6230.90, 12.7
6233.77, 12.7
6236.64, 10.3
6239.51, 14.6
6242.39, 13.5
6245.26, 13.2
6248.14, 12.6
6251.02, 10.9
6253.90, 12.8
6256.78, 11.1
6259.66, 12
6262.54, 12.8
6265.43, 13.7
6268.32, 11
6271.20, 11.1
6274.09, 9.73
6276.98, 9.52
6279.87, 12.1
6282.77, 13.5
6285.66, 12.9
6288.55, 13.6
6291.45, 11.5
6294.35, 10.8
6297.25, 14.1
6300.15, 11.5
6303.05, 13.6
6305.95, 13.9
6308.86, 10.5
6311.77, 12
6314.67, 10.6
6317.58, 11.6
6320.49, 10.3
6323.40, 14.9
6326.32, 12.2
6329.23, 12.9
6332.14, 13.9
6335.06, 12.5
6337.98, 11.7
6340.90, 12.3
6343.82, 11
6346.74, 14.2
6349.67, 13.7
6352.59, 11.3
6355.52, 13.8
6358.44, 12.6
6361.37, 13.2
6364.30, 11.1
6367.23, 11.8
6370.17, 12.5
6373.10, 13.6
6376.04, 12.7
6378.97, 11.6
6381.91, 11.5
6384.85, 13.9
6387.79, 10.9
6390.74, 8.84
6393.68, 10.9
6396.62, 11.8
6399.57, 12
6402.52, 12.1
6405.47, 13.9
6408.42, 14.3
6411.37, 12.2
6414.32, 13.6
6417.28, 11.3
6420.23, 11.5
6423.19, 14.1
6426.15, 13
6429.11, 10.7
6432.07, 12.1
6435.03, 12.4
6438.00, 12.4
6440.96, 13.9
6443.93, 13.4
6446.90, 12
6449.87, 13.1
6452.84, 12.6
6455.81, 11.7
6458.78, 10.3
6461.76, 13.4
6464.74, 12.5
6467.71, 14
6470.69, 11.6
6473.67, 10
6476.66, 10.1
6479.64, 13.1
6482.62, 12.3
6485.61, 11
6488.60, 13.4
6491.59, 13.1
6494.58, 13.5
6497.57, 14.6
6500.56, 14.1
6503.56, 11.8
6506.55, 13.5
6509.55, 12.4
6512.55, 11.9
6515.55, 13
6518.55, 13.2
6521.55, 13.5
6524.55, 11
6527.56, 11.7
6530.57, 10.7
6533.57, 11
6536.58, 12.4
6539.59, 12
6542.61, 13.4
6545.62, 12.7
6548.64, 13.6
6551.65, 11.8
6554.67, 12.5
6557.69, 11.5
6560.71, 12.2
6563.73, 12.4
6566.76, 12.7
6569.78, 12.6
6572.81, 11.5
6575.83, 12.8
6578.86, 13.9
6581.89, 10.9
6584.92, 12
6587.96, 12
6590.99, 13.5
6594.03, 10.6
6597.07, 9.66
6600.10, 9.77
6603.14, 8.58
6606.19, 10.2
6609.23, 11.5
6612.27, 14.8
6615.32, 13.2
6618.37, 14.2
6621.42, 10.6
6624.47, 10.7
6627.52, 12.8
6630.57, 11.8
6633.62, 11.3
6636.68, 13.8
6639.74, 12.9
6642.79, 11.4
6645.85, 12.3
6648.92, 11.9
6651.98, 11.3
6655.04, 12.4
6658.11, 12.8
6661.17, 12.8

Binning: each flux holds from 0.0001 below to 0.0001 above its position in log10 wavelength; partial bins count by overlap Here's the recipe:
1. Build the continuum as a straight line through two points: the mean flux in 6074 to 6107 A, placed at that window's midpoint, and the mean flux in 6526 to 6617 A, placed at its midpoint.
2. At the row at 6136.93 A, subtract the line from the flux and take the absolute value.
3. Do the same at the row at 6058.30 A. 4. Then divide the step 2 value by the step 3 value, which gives 1.8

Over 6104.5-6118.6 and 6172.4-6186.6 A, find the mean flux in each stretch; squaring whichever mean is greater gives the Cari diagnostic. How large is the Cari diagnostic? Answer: 133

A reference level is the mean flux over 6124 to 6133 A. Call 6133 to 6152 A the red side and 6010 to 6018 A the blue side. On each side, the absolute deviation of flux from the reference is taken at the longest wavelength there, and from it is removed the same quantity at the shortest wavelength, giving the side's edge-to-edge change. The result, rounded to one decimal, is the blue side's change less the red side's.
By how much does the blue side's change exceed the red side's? 3.5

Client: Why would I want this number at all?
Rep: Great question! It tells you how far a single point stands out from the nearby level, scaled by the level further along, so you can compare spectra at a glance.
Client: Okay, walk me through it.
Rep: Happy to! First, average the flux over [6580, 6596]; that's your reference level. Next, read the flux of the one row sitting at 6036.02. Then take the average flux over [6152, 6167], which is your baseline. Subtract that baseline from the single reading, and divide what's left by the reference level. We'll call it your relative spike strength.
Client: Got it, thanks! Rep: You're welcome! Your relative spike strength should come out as 0.02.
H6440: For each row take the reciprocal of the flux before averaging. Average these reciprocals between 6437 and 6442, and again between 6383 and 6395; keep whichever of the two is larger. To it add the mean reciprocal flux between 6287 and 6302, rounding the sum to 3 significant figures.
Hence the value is 0.174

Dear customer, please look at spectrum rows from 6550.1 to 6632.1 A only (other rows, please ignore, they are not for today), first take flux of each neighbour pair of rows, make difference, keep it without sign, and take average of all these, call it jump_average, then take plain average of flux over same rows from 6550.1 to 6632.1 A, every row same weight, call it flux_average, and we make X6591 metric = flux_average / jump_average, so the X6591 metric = 9.4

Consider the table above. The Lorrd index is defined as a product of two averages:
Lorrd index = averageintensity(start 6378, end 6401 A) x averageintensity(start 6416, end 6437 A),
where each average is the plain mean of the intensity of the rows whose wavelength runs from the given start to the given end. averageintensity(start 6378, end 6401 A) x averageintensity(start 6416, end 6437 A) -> 139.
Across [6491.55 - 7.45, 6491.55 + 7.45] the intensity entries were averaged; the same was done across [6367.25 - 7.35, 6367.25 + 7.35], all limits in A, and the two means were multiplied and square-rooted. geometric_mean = 12.8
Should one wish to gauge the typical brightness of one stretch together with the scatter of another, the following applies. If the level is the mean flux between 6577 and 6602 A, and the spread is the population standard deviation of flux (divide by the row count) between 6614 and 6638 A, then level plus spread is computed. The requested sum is 12.8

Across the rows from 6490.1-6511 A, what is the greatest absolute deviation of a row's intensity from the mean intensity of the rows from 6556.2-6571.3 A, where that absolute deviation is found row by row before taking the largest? 2.3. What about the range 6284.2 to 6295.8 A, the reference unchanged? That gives 1.5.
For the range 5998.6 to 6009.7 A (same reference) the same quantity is 2.0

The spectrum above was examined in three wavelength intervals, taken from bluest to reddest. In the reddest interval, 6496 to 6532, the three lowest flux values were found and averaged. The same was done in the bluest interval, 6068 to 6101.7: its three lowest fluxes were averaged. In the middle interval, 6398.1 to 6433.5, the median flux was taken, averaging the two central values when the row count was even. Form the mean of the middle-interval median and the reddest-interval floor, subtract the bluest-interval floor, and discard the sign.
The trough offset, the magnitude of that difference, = 1.69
